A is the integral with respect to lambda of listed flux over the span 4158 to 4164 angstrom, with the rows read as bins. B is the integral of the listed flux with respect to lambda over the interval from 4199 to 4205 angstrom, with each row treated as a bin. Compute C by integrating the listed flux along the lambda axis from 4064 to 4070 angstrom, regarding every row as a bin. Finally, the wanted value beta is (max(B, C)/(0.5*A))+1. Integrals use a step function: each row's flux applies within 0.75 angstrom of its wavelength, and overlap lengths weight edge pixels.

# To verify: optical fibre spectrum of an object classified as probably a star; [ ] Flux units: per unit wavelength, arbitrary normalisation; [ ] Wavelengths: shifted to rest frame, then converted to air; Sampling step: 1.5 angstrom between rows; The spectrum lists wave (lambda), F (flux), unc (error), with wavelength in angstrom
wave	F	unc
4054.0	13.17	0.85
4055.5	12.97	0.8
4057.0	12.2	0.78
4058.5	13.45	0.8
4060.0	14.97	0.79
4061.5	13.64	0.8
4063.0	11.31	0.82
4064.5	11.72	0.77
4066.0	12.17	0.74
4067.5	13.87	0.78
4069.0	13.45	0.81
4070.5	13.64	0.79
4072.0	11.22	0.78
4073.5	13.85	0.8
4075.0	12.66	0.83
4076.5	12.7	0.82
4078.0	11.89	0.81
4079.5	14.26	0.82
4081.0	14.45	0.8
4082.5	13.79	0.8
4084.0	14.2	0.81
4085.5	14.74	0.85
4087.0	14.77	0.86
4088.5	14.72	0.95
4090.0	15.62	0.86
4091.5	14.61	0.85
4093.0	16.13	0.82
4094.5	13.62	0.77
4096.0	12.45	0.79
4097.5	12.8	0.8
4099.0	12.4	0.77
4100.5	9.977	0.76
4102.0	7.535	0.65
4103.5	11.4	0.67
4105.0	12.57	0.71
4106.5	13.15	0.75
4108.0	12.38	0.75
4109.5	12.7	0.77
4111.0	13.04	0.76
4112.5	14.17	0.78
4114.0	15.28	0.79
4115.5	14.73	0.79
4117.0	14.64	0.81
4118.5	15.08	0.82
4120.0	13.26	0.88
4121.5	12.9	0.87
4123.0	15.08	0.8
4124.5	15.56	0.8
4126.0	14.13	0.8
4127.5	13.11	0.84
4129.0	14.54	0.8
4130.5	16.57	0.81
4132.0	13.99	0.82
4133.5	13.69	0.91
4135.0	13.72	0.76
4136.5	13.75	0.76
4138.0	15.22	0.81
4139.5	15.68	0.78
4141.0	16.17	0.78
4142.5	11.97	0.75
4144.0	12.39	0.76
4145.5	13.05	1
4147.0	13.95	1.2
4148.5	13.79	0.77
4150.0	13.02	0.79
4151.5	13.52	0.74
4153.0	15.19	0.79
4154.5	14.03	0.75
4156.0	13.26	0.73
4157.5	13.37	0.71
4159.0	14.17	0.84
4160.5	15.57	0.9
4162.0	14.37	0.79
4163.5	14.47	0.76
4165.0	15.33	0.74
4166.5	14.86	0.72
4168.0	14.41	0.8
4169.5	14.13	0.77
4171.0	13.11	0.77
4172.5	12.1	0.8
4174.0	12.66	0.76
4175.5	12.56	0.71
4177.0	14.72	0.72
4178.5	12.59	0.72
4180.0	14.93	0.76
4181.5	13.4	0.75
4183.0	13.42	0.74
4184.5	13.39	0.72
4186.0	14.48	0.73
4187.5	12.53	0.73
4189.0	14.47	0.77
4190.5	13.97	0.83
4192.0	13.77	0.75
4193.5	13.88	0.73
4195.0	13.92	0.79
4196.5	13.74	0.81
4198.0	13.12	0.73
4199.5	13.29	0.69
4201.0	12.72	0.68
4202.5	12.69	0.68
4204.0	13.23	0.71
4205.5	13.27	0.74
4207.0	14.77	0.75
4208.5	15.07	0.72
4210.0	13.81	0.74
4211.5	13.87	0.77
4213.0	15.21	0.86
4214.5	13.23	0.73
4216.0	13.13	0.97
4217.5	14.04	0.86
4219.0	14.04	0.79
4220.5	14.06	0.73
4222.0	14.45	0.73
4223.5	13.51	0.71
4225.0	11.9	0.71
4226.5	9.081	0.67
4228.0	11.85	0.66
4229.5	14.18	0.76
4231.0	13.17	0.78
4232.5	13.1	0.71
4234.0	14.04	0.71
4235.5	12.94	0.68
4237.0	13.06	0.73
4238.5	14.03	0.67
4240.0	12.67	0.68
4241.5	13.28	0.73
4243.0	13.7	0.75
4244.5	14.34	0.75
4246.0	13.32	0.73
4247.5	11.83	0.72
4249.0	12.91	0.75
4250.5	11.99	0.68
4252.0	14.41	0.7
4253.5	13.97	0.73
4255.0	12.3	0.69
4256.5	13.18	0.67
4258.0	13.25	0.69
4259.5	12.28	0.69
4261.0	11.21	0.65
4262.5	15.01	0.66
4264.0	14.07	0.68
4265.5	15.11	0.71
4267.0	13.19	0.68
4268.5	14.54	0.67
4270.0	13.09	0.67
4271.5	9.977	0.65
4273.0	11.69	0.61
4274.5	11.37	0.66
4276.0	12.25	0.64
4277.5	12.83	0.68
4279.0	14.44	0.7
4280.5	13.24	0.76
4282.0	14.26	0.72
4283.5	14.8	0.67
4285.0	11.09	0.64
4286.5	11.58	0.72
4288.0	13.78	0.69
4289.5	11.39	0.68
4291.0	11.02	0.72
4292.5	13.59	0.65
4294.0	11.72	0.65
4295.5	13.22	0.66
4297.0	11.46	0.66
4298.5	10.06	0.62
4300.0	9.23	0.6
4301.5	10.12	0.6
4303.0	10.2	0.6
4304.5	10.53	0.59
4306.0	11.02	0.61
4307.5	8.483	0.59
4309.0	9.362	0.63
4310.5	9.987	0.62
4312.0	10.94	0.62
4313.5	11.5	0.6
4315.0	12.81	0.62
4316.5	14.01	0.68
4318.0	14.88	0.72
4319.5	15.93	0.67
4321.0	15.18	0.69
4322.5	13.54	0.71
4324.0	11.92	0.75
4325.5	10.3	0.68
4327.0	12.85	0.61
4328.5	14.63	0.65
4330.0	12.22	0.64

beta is 2.78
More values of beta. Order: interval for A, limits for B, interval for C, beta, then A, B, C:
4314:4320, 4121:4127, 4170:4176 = 3.03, 85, 87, 76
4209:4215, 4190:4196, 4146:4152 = 2.97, 85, 83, 81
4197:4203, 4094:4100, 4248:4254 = 3.04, 78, 76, 79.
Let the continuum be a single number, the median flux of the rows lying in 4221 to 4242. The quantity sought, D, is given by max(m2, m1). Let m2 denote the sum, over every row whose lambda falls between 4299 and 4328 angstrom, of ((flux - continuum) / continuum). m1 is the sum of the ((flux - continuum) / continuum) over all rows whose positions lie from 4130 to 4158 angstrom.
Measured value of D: 1.3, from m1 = 1.3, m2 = -2.0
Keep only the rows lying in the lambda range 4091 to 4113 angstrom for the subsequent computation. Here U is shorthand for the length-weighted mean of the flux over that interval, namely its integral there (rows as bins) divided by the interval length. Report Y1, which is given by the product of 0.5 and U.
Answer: 6.28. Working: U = 12.6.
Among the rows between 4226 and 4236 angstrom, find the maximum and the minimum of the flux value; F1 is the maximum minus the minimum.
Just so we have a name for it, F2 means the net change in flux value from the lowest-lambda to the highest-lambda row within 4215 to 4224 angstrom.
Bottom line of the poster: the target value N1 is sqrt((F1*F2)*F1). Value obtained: 3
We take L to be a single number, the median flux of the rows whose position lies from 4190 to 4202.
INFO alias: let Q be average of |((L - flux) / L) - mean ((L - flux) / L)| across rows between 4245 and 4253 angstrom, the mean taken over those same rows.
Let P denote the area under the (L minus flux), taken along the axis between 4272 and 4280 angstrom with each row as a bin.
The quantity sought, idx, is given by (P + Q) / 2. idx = 5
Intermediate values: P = 10.4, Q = 0.057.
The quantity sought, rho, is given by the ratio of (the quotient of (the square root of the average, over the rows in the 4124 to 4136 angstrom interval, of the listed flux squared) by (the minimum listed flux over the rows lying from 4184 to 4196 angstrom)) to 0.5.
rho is 2.3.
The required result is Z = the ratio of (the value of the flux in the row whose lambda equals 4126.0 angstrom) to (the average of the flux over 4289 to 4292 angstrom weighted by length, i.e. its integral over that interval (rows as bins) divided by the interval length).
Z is 1.24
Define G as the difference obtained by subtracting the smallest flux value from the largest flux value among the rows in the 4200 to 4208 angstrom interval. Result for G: 2.1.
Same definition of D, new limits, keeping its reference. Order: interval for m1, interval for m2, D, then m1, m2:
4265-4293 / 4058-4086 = 0.2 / -0.5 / 0.2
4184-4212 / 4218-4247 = 0.8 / 0.8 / 0.1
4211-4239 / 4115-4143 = 1.8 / 0.3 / 1.8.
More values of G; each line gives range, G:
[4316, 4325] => 4.0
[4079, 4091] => 1.8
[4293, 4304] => 4.0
